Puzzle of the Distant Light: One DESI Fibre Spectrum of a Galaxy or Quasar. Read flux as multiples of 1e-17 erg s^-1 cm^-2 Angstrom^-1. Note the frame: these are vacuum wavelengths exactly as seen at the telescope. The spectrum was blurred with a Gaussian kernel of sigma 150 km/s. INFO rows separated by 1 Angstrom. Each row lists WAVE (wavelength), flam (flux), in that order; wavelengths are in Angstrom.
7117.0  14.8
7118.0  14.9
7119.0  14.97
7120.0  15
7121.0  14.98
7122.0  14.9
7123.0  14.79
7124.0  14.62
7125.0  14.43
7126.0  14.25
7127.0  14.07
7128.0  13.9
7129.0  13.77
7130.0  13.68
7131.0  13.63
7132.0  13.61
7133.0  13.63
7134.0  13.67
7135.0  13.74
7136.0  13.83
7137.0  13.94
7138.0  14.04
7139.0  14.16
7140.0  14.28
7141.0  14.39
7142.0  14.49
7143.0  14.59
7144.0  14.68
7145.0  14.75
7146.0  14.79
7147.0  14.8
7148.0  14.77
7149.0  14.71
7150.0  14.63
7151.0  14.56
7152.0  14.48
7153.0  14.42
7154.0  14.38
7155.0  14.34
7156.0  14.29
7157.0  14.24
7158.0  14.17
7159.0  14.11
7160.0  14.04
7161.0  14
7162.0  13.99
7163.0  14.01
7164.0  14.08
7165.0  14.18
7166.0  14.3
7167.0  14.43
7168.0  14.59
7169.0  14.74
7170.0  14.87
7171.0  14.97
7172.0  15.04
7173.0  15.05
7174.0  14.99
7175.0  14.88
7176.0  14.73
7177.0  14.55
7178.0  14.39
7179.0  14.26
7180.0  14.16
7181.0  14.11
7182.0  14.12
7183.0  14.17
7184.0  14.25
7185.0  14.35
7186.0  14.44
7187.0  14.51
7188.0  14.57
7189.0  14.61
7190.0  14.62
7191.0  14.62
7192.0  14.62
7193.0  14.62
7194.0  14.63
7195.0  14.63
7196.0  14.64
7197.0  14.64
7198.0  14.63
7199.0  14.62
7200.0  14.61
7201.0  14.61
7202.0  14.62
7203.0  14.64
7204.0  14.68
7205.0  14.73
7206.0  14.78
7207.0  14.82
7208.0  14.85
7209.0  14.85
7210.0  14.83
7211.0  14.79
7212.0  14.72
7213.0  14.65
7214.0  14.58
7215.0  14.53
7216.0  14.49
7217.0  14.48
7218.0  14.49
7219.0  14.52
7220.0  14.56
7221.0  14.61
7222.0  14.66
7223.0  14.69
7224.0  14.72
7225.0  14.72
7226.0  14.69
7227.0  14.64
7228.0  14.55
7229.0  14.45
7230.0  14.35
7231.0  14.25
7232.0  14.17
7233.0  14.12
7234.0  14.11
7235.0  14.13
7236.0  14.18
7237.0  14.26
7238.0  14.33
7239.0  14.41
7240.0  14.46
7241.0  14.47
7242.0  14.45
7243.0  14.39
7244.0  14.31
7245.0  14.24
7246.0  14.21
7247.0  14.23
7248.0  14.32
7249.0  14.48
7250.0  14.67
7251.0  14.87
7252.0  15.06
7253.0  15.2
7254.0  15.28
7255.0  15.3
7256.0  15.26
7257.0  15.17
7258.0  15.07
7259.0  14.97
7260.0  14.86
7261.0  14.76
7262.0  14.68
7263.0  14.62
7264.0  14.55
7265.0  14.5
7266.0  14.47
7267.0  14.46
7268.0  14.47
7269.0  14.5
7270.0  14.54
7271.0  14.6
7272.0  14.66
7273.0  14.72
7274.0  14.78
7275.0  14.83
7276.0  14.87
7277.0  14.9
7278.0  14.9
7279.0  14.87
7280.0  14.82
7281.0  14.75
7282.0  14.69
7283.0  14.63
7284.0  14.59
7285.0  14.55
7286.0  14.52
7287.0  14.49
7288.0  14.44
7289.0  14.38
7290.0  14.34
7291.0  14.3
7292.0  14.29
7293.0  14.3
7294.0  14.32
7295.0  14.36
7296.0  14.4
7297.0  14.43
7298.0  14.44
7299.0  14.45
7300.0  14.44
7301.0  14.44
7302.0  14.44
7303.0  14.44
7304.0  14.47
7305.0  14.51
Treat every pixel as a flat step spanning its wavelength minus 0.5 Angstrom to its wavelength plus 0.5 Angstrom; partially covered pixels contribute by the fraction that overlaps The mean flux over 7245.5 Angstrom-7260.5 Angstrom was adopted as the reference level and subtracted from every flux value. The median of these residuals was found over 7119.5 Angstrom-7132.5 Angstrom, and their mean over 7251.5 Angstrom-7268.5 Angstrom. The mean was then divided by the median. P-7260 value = 0.0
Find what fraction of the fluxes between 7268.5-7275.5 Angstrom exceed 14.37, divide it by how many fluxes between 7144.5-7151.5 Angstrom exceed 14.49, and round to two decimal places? 0.14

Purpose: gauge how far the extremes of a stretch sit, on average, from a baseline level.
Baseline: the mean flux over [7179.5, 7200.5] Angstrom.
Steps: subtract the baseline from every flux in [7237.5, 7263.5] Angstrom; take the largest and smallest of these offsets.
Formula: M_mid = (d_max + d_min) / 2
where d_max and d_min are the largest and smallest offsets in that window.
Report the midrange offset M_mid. 0.27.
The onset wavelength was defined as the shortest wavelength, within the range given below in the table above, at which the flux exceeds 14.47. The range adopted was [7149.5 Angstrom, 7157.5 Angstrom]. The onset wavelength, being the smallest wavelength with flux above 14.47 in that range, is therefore 7150.0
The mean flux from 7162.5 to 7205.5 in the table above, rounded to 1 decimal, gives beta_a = 14.5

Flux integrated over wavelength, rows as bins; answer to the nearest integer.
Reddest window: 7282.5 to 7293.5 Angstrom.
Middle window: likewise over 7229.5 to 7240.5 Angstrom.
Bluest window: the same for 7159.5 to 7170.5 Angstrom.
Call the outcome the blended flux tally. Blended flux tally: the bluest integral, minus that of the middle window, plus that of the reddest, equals 159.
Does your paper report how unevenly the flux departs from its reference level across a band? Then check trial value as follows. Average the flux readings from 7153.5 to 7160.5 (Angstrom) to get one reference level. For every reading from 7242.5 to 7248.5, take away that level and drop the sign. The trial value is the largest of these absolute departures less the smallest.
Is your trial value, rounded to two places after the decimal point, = 0.16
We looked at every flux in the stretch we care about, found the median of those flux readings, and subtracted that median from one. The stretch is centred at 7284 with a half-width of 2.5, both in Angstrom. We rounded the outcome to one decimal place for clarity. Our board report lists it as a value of -13.6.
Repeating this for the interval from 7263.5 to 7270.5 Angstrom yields -13.5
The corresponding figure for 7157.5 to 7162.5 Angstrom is -13.0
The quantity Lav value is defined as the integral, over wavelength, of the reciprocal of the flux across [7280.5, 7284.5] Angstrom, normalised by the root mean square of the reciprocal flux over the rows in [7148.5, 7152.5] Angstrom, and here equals 3.98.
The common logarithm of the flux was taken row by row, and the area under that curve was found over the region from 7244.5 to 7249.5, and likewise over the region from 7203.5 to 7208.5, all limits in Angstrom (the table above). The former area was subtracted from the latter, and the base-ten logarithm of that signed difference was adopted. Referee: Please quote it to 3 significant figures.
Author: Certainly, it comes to -1.15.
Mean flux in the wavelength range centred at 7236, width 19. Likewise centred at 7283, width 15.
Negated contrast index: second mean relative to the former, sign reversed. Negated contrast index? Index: -1.022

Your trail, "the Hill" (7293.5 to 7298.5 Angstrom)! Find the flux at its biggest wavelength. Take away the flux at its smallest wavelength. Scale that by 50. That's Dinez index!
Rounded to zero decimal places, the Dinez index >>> 6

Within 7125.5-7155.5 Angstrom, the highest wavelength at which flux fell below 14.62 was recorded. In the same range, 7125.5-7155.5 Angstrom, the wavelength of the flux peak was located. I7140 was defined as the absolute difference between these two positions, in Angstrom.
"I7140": 8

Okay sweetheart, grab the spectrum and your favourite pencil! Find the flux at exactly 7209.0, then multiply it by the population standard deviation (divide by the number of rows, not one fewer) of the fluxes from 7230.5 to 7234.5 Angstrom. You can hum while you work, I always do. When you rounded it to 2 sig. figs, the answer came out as 0.82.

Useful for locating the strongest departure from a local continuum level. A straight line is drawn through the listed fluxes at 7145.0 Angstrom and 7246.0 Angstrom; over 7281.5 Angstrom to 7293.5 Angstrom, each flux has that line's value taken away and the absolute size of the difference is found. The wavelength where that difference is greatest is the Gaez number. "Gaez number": 7282.0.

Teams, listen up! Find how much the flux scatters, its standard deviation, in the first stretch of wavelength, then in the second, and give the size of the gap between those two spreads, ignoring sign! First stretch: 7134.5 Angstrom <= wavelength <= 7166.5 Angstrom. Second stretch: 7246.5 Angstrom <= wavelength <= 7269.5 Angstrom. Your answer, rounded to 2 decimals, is 0.03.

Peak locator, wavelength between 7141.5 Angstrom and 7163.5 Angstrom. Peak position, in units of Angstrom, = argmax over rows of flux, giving 7147.0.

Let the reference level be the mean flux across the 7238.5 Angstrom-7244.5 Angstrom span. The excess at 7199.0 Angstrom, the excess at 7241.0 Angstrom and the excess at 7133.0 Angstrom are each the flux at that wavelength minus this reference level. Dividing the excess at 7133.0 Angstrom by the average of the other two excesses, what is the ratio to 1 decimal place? -6.0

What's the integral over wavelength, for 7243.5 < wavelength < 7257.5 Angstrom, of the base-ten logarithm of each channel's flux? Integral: 16.4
